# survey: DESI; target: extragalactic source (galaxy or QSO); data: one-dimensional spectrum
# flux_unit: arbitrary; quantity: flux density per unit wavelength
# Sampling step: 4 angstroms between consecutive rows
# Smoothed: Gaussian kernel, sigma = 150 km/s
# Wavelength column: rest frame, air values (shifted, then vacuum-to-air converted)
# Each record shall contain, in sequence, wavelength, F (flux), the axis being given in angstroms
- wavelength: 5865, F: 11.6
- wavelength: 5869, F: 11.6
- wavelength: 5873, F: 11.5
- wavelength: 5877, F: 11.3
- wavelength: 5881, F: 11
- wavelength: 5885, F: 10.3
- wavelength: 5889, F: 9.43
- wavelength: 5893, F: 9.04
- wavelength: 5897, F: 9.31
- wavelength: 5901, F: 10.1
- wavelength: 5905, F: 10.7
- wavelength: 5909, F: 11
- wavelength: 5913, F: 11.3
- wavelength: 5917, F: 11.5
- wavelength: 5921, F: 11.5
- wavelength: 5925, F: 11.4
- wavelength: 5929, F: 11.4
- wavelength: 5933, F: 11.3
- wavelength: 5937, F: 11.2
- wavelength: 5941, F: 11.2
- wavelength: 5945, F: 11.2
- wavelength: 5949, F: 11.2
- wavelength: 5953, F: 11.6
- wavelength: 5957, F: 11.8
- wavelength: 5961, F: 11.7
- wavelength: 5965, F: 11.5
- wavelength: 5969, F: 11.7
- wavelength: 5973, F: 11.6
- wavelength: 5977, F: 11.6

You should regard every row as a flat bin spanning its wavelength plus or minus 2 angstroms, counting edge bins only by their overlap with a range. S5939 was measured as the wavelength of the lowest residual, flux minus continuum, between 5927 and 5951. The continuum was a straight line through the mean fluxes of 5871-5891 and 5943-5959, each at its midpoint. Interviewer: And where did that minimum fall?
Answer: 5949 angstroms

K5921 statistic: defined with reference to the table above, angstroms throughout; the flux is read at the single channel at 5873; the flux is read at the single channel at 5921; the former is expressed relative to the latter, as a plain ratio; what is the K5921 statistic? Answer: 1.00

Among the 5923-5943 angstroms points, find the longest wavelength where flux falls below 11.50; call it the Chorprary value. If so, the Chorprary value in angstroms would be 5941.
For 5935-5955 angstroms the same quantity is 5949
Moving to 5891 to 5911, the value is 5909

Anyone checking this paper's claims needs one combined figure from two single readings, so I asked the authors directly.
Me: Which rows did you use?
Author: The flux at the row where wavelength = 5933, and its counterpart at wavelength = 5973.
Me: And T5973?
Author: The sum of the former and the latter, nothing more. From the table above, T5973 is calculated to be 22.9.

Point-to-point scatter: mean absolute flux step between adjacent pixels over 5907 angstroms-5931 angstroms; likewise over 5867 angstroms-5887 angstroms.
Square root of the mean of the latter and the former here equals 0.47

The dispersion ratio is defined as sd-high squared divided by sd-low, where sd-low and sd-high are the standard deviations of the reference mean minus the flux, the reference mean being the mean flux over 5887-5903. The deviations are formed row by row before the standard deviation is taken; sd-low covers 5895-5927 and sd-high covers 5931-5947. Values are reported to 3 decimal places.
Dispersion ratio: 0.003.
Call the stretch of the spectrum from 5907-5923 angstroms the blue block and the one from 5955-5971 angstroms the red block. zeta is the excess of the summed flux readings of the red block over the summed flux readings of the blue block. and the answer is 1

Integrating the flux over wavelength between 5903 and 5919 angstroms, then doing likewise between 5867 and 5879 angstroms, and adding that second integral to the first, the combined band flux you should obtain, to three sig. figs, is 316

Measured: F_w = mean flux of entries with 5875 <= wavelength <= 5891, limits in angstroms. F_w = 10.51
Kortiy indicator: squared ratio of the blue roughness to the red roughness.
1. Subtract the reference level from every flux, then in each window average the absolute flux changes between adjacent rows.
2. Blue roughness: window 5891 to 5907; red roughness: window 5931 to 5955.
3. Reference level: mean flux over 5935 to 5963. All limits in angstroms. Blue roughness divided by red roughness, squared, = 31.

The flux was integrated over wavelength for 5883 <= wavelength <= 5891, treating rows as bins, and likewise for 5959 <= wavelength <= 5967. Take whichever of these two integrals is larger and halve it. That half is 46.4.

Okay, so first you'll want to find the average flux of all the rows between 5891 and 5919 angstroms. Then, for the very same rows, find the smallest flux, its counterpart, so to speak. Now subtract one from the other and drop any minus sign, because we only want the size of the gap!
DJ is 1.4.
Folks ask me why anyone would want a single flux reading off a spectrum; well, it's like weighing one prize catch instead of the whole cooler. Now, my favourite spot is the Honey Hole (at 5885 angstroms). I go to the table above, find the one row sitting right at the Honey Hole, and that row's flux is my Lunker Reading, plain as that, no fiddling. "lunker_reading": 10.3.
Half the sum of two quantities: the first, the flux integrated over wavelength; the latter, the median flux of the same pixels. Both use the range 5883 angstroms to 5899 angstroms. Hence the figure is 81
